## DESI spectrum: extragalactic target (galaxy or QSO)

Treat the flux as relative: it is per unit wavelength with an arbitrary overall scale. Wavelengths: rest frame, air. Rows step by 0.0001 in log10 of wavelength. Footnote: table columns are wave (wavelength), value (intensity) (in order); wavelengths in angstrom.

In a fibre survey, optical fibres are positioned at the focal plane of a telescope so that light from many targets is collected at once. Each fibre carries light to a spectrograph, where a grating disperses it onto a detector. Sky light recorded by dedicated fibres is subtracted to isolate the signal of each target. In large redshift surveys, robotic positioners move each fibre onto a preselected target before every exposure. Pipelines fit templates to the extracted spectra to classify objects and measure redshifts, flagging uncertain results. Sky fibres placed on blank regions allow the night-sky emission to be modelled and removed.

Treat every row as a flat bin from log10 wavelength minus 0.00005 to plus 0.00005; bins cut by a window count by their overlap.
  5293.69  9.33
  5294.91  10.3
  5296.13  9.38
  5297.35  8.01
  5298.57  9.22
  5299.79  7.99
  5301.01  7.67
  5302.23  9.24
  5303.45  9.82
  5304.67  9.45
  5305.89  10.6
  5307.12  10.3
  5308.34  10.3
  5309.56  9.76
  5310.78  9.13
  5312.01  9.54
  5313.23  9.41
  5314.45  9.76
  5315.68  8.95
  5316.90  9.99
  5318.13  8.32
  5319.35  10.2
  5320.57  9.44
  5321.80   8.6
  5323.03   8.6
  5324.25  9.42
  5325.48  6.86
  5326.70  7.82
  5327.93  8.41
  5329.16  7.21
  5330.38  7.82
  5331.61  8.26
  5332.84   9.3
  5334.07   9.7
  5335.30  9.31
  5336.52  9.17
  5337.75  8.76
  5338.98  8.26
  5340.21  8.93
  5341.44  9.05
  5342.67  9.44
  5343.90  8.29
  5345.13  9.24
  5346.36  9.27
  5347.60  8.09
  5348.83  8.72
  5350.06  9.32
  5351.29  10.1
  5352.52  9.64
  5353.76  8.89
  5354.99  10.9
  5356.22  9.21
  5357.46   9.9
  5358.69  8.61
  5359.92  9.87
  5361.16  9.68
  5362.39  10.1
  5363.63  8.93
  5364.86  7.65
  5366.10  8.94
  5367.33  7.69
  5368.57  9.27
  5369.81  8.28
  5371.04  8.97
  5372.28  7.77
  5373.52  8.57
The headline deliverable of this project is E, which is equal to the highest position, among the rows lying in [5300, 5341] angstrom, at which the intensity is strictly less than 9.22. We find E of 5340.21 angstrom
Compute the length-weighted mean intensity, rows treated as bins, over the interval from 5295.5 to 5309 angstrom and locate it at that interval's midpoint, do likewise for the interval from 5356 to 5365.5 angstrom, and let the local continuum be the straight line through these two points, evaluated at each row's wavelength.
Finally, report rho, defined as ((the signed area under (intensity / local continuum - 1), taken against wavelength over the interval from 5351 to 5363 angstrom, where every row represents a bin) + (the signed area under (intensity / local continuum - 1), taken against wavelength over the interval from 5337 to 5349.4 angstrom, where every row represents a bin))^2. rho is 0.0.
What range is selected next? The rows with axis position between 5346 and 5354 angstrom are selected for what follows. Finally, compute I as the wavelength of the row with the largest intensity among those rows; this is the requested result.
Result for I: 5351.29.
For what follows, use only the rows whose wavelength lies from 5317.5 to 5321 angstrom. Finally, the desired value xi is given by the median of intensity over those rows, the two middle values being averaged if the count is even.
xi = 9.4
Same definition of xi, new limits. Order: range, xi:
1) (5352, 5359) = 9.4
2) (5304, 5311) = 10.0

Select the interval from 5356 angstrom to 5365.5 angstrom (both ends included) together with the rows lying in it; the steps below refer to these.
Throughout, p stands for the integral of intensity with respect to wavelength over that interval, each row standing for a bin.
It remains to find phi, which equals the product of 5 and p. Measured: 439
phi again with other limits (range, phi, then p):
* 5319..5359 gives 1785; 357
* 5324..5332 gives 316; 63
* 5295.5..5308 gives 575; 115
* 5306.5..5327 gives 945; 189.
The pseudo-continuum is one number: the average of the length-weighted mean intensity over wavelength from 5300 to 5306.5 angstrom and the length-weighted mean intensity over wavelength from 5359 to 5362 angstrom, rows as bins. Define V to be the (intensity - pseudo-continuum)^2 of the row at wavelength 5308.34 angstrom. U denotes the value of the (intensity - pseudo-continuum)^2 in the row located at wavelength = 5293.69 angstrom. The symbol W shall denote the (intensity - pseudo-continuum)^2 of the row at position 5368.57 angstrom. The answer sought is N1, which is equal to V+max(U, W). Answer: 0.7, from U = 0.02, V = 0.66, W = 0.05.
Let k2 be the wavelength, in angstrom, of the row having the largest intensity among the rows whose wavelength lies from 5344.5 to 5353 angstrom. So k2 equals 5351.29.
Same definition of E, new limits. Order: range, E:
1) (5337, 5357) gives 5356.22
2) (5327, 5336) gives 5331.61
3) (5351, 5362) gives 5358.69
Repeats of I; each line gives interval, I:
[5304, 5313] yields 5305.89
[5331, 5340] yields 5334.07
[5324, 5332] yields 5324.25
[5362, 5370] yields 5362.39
